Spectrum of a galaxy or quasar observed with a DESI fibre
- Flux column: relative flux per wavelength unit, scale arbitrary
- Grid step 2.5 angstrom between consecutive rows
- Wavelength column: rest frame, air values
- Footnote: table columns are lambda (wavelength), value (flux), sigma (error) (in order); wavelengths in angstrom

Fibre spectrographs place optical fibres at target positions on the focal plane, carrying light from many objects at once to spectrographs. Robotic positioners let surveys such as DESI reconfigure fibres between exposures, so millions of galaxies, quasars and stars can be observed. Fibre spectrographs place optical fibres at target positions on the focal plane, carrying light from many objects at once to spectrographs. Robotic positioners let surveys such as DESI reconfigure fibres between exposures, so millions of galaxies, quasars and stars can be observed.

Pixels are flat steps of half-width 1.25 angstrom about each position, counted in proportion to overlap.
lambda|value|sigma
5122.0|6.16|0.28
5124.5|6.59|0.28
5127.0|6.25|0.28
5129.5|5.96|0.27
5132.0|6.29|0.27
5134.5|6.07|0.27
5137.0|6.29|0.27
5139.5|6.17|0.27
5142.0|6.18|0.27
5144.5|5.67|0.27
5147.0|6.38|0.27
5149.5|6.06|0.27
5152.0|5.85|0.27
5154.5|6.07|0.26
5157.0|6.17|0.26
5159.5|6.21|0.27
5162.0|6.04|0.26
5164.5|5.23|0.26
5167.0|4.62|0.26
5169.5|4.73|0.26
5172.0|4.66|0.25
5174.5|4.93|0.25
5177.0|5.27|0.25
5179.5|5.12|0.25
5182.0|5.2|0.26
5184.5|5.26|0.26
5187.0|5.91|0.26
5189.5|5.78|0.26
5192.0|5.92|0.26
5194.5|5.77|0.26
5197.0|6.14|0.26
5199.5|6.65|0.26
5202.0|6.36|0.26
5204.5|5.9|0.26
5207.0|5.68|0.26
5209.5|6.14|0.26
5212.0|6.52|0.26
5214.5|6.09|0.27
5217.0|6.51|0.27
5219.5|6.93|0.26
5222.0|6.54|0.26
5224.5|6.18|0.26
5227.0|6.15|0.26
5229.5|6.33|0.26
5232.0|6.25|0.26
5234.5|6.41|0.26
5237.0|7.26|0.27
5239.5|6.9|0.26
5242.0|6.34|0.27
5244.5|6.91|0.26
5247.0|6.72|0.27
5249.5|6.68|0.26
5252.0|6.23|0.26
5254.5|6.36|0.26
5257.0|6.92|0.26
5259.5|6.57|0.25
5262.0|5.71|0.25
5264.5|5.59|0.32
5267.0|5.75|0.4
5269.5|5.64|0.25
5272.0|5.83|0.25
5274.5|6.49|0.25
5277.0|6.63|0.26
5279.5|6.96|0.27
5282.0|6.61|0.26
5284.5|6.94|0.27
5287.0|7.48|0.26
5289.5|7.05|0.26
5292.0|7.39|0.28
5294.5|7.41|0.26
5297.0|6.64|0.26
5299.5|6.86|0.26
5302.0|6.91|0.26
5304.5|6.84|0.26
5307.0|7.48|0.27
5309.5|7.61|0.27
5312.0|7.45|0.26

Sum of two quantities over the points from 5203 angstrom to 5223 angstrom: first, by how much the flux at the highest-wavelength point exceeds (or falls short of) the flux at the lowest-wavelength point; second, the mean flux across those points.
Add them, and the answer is 6.9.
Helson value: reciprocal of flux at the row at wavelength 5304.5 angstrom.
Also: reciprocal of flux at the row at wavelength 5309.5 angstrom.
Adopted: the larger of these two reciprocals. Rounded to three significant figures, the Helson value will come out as 0.146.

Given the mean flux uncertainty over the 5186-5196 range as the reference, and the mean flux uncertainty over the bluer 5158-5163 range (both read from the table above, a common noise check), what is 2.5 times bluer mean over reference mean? 2.55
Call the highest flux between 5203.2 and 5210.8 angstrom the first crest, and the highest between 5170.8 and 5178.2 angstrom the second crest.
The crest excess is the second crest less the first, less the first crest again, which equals -7.0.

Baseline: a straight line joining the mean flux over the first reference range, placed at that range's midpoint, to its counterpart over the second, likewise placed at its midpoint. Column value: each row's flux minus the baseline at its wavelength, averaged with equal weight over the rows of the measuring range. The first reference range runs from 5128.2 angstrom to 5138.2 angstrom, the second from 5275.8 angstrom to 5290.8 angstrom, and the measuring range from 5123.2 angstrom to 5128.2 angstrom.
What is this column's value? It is 0.3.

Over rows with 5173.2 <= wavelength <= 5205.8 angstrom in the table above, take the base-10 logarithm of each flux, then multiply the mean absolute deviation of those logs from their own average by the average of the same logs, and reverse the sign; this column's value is -0.0248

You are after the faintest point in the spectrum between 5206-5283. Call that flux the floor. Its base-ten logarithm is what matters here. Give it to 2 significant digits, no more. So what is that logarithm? 0.75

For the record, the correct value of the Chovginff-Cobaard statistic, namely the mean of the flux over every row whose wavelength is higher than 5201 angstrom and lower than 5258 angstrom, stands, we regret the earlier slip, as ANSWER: 6.4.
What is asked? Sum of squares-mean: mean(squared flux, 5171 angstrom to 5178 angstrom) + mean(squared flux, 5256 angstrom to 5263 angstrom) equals 66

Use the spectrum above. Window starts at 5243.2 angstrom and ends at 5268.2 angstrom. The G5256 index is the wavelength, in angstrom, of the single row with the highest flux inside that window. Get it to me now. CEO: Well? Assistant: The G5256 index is 5257.0 angstrom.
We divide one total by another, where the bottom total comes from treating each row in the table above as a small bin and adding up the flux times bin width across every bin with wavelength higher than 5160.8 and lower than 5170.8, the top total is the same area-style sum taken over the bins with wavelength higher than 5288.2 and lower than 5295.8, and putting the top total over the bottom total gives 1.1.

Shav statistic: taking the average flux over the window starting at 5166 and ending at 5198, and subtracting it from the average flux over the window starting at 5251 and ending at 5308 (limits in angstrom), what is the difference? 1.3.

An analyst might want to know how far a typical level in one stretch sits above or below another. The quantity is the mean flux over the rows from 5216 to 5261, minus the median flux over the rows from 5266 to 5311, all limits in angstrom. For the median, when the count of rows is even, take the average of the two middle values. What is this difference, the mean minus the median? -0.32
